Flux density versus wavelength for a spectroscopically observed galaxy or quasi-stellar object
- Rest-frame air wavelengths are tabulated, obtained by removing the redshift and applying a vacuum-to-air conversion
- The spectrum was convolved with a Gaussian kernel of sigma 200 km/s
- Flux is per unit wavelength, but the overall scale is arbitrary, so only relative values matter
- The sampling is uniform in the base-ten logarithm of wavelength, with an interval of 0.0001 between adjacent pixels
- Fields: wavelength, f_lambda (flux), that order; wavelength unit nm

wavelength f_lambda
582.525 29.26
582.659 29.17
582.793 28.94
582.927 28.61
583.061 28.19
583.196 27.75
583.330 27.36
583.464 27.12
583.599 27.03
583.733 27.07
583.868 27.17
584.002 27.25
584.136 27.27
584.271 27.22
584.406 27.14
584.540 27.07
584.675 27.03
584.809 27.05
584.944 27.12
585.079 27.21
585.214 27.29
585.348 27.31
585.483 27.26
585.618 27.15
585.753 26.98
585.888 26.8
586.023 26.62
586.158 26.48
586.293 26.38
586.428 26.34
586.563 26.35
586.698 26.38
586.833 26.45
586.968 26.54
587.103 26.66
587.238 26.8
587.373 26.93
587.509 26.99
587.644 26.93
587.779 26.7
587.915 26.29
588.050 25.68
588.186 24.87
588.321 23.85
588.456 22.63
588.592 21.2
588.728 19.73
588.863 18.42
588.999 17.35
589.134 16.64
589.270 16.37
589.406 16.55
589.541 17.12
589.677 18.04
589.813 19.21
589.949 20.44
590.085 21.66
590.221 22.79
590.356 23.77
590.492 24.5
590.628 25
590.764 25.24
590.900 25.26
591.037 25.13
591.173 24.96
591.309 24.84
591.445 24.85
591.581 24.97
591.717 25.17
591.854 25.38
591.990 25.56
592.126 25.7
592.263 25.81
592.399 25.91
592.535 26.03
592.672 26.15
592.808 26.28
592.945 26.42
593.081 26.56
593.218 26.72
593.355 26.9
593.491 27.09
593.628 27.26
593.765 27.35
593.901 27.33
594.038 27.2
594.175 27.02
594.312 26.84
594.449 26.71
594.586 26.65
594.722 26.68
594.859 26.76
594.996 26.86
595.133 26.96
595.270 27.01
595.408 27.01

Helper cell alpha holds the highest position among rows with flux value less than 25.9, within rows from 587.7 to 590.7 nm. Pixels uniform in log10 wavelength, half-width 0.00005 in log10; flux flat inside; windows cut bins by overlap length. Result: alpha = 590.628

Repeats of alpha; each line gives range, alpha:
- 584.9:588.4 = 588.321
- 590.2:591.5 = 591.445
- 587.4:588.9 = 588.863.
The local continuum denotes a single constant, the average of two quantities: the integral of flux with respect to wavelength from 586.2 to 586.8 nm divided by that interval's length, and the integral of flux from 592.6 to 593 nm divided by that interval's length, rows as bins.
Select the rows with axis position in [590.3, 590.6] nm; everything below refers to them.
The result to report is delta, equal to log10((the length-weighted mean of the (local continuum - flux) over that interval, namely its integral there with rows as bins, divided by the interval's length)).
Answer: 0.3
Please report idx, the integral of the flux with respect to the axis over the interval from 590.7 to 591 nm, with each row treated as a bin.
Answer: 7.5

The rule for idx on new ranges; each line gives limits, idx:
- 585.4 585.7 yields 8.1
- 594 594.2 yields 5.4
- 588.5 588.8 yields 6.2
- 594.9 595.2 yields 8.1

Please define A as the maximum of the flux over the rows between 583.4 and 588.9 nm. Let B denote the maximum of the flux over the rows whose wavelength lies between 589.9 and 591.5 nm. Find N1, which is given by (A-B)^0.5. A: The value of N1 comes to 1.4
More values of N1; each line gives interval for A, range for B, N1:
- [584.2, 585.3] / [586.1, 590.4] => 0.5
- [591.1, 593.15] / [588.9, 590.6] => 1.4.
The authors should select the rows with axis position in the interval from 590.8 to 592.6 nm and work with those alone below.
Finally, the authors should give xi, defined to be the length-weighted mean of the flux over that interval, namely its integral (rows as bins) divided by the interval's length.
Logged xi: 25.3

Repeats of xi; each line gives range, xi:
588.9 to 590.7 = 19.9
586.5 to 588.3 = 26.4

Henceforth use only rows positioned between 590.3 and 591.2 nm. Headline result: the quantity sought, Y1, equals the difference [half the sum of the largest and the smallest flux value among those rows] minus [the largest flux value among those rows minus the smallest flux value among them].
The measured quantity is 23.0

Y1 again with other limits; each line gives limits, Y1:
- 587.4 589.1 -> 12.5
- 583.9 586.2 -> 26.1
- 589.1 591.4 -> 11.9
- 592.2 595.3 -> 25.0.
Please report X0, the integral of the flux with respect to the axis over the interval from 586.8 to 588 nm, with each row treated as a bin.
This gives 32.0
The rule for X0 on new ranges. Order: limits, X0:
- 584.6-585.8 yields 32.6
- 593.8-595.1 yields 35.0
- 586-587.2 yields 31.8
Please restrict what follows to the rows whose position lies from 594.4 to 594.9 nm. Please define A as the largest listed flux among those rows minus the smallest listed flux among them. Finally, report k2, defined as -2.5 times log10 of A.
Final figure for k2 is 2.4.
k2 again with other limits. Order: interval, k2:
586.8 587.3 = 1.1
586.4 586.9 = 2.4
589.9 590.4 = -1.3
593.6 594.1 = 2.1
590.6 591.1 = 1.5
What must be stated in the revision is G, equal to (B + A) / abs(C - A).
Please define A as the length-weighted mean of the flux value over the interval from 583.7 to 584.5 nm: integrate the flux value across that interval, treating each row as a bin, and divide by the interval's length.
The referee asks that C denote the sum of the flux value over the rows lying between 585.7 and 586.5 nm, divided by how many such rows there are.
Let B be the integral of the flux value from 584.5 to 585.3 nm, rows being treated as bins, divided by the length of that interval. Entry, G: 92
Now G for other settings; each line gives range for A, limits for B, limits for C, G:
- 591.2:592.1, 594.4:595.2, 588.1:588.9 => 15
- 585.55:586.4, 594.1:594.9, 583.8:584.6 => 110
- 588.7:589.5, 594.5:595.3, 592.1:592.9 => 5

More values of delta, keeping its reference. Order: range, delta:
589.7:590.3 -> 0.7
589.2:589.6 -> 1.0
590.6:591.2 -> 0.1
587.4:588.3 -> -0.8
